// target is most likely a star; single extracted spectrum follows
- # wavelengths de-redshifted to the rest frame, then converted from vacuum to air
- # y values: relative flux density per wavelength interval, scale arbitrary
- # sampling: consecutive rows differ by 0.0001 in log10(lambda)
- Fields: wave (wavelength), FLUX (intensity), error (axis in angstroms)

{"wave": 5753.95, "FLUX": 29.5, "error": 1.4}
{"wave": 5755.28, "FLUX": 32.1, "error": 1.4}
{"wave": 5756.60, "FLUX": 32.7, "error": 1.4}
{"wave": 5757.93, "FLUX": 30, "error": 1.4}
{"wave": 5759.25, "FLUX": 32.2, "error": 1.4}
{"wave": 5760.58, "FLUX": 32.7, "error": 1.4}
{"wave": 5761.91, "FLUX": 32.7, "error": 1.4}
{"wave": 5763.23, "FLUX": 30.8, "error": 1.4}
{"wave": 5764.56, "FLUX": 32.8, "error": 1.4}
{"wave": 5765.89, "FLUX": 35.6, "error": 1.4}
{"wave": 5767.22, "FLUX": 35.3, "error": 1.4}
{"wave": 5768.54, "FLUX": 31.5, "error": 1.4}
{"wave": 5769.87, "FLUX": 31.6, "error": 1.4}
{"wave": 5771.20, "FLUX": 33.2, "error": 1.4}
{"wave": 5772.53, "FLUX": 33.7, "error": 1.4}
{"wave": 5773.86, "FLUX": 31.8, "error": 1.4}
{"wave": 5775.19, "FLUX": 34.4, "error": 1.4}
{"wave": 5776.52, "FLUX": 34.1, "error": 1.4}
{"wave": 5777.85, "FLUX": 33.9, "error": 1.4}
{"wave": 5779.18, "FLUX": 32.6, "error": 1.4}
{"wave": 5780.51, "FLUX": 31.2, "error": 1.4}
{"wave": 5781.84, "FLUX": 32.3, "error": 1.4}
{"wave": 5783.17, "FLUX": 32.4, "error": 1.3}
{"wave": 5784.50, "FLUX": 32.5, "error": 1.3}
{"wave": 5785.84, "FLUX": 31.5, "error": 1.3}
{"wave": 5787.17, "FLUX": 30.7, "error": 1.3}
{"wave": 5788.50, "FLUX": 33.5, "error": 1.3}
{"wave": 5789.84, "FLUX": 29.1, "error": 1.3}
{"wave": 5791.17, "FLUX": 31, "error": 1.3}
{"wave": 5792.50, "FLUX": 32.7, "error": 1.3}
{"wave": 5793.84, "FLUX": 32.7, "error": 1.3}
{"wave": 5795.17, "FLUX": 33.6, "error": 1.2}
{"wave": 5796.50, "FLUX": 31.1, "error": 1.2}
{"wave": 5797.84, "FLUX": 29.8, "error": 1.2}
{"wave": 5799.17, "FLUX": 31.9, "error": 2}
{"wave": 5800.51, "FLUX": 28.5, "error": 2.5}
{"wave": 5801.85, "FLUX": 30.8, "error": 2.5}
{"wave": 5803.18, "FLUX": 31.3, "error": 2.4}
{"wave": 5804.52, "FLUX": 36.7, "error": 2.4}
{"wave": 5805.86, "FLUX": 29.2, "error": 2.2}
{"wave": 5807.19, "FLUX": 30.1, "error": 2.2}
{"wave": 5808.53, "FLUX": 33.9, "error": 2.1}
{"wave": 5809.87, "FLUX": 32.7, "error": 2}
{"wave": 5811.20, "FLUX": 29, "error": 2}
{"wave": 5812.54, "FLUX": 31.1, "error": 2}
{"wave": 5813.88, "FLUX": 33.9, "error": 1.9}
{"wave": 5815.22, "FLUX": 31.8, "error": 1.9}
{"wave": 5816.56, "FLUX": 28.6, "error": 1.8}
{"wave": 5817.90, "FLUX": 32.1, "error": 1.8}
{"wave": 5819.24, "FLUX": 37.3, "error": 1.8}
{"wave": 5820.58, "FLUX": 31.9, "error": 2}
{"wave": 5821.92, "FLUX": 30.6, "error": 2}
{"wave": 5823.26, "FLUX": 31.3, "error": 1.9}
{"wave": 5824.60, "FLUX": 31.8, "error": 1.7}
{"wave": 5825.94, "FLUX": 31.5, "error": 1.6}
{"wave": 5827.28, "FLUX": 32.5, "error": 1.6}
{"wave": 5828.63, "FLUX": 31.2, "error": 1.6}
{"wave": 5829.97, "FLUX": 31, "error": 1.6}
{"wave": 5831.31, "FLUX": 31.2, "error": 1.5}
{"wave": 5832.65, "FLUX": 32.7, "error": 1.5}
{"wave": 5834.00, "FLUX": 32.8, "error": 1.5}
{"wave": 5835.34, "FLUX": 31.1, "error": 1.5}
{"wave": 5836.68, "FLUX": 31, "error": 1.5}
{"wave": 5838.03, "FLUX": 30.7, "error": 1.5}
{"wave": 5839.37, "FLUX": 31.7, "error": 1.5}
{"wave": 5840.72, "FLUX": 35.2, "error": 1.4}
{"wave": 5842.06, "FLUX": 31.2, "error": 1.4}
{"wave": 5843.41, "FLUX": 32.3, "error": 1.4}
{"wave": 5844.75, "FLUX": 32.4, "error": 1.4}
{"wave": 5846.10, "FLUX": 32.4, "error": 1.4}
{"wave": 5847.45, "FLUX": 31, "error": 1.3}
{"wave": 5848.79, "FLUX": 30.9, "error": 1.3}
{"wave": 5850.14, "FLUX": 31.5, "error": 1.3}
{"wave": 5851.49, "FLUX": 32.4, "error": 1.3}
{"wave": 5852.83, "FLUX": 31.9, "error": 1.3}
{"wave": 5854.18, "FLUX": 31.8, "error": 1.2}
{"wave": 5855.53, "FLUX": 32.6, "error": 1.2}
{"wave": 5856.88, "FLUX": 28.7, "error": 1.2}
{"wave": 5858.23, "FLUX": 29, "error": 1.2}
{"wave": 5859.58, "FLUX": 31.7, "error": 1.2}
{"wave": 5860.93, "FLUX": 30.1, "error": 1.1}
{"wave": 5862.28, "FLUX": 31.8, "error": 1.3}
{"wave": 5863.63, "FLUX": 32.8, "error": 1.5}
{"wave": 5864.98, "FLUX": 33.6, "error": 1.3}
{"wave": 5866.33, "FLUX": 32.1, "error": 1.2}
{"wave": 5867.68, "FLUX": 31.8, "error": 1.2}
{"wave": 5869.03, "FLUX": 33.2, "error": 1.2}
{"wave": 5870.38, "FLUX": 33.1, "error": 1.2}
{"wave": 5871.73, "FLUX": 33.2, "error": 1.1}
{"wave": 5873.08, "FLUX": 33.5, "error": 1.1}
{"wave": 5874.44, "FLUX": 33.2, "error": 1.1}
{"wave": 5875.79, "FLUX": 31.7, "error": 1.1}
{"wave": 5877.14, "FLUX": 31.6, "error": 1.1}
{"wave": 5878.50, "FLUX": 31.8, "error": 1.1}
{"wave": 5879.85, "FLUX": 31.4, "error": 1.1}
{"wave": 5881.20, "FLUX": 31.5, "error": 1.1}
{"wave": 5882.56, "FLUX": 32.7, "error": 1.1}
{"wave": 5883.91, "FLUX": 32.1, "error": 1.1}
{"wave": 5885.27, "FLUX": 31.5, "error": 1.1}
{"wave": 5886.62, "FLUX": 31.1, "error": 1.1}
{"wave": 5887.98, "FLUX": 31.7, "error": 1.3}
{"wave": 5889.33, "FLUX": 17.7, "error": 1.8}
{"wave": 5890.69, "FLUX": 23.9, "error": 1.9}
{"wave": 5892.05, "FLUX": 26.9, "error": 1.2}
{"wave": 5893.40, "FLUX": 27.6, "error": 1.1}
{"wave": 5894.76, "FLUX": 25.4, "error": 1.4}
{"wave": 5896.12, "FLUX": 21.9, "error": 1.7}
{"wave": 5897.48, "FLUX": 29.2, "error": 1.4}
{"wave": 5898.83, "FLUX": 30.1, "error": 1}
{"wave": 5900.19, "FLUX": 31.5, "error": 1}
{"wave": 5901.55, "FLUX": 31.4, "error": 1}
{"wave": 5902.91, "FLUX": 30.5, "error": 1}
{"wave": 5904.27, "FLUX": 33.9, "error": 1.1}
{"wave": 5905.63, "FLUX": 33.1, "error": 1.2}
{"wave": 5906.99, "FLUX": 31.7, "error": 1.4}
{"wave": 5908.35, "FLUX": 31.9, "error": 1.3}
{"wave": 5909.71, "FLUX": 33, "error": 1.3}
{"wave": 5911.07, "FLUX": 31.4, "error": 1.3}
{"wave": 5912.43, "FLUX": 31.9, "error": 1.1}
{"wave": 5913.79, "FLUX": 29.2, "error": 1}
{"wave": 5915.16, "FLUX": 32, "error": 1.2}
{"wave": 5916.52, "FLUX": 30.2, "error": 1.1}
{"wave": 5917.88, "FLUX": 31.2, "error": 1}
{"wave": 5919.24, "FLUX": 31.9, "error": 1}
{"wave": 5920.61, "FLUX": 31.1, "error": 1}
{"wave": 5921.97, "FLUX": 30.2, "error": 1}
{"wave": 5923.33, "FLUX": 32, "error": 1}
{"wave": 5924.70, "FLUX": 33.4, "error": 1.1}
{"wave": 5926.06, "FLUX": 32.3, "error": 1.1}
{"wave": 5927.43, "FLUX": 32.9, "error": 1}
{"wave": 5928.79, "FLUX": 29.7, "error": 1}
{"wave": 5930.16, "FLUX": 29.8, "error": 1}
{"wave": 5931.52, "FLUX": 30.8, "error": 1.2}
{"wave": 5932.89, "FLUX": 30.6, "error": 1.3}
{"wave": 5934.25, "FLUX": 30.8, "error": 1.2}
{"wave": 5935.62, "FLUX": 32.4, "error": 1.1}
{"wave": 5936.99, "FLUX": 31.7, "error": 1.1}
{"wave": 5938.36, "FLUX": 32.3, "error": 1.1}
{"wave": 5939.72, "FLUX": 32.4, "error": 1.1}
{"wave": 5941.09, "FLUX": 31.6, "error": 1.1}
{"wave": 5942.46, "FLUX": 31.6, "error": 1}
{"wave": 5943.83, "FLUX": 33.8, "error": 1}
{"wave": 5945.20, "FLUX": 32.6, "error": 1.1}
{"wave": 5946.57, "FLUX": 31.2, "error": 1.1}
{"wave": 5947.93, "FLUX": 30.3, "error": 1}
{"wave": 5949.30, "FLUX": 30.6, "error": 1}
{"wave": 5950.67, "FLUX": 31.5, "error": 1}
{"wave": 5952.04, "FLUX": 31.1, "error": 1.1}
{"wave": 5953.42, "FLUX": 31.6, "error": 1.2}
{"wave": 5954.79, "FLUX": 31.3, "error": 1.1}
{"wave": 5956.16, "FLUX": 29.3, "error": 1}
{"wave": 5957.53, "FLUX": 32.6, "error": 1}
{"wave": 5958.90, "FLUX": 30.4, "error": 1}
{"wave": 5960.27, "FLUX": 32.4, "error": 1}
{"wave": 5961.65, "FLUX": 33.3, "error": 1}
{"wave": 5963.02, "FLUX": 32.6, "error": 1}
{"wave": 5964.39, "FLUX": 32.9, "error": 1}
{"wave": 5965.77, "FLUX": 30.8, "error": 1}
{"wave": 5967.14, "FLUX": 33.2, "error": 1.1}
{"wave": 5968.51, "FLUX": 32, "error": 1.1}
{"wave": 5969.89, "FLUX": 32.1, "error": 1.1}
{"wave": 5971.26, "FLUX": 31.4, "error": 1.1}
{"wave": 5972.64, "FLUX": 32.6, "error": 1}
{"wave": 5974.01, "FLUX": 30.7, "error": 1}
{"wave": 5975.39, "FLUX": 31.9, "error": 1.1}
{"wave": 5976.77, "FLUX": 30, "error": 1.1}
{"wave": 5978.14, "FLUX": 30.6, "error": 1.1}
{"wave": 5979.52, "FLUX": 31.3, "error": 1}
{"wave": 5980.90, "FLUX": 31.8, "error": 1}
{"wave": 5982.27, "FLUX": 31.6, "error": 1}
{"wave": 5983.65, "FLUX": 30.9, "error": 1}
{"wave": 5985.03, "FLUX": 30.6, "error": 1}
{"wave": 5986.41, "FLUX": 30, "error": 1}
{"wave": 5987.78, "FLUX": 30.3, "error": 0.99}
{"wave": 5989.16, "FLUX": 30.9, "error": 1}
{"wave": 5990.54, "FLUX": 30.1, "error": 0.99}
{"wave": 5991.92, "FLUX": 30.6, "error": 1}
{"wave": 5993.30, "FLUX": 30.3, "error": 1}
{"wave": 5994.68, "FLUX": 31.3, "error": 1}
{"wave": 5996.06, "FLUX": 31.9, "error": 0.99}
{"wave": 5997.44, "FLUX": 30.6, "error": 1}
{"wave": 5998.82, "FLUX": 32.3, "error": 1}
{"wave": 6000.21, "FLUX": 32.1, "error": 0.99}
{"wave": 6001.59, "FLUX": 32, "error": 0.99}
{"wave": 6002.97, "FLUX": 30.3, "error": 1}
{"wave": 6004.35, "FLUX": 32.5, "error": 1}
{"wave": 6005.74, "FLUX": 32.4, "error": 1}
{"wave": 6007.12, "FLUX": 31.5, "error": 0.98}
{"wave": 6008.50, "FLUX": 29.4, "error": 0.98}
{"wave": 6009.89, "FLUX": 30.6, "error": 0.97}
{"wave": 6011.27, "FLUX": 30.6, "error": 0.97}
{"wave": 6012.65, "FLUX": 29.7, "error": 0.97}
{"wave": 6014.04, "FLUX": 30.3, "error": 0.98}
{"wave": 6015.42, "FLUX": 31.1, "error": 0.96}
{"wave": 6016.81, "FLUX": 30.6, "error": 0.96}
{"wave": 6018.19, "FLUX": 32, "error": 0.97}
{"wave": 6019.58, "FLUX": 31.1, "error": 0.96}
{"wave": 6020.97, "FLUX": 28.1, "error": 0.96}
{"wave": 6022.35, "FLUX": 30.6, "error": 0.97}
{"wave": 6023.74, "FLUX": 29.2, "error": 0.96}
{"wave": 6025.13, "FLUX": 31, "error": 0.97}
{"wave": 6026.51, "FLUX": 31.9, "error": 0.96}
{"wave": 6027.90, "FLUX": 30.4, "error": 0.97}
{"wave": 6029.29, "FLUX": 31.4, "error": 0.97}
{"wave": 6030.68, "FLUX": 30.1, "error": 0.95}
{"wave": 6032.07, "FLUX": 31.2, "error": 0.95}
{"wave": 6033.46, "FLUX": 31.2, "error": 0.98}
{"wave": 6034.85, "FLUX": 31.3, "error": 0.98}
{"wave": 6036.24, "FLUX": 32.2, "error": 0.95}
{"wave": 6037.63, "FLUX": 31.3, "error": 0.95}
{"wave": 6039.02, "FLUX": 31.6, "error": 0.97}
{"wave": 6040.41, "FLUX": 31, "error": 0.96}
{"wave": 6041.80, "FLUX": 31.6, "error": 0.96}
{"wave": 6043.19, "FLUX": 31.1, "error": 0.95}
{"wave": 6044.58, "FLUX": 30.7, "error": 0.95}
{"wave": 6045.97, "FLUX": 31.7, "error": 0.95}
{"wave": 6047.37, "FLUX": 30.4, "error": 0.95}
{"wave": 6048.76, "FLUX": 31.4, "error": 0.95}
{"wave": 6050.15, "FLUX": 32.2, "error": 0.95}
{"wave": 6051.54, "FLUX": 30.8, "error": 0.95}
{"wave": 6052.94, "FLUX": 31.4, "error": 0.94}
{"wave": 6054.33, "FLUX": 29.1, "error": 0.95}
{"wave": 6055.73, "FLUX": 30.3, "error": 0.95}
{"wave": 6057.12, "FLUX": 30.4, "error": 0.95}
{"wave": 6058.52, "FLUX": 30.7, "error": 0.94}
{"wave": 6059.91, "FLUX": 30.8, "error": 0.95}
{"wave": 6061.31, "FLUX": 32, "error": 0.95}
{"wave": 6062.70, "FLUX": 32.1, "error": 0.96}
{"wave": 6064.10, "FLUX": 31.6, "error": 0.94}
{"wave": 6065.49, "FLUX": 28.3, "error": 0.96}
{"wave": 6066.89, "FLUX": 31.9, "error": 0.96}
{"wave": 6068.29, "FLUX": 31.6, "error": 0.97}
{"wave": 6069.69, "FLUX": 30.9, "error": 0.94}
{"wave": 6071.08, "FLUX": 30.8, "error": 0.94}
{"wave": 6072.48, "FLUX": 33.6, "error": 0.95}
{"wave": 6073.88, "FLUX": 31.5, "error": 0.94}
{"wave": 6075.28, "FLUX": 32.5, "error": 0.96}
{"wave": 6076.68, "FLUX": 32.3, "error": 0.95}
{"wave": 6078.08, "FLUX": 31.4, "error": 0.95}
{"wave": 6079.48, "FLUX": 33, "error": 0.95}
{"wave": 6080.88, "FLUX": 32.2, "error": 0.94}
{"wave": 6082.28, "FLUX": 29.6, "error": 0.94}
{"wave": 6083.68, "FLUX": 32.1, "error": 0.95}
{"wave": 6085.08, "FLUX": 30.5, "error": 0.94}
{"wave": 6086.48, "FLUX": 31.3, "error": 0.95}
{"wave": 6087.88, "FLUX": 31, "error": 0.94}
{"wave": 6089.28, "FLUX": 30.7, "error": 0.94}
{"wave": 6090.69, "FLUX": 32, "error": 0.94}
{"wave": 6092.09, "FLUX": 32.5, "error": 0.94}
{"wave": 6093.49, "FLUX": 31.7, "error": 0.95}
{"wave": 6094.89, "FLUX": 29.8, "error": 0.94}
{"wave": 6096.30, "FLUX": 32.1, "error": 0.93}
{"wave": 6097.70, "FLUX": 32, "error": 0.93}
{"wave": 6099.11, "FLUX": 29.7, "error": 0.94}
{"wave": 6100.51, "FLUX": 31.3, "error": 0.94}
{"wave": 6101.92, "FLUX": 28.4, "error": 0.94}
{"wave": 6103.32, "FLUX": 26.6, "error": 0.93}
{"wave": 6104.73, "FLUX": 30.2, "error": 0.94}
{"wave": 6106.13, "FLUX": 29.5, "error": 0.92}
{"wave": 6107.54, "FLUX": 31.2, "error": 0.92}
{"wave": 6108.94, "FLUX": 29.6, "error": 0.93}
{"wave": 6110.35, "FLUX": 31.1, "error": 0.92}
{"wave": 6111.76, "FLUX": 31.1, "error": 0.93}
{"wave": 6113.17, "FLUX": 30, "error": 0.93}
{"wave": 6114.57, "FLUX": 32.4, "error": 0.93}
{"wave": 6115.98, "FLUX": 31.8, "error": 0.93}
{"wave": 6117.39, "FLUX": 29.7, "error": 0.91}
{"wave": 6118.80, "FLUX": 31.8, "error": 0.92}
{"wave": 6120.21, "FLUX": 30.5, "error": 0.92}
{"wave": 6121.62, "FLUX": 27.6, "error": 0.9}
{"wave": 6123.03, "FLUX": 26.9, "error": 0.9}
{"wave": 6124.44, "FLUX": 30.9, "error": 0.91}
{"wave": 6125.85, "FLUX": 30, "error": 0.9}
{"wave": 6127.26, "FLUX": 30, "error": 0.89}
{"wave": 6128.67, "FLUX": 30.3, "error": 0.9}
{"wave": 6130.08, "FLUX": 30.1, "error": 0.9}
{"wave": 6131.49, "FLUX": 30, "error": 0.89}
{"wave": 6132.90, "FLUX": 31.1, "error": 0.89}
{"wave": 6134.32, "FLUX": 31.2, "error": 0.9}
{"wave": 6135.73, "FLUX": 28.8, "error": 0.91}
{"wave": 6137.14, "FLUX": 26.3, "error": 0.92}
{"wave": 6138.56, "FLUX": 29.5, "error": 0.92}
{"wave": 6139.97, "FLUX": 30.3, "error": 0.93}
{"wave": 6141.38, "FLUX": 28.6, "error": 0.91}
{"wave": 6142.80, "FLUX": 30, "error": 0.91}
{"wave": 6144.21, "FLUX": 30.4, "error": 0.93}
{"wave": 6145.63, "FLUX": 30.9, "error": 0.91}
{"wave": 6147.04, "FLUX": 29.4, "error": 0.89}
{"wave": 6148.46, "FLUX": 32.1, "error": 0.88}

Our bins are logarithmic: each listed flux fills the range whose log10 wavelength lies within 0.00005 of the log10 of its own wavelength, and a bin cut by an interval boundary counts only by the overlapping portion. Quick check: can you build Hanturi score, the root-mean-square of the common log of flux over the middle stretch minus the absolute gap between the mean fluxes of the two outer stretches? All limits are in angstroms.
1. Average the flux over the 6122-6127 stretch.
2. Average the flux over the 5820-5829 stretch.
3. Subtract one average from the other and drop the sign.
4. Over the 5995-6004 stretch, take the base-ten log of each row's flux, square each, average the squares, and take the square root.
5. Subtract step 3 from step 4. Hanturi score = -0.8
